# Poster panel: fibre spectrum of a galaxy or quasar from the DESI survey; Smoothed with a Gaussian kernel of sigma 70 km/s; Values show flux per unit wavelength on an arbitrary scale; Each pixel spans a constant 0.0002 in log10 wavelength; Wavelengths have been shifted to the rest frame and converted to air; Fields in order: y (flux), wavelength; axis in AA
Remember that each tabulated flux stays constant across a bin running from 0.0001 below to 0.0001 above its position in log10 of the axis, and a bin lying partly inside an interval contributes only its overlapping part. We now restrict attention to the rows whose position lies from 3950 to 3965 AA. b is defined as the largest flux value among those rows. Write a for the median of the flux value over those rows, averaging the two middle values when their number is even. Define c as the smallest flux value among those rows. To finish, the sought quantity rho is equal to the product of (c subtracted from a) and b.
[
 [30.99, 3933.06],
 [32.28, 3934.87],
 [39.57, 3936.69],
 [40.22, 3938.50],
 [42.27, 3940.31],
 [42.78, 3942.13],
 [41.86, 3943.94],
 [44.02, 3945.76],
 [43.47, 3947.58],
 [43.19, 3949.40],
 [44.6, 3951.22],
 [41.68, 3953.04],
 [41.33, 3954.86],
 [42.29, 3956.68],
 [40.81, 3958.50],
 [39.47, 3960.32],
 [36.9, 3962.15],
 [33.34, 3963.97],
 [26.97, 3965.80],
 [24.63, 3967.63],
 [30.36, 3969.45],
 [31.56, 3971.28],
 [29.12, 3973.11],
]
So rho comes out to 345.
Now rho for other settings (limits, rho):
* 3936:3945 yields 98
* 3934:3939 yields 293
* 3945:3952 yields 25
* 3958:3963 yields 105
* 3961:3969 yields 204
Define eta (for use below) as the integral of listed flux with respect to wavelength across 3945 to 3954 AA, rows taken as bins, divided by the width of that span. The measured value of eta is 43.4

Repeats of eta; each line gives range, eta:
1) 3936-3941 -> 40.7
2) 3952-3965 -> 39.4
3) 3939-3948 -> 42.7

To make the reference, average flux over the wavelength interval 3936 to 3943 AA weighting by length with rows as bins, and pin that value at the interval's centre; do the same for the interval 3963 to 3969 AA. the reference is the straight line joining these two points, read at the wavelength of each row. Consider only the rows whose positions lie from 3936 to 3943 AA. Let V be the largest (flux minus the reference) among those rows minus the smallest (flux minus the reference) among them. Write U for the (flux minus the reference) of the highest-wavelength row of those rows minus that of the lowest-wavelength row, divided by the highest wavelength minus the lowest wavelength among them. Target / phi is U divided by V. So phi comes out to 0.18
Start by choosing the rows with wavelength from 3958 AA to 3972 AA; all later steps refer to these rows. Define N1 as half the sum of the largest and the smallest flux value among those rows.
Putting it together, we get 33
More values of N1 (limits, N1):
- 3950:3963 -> 41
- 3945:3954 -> 43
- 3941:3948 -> 43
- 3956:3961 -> 41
